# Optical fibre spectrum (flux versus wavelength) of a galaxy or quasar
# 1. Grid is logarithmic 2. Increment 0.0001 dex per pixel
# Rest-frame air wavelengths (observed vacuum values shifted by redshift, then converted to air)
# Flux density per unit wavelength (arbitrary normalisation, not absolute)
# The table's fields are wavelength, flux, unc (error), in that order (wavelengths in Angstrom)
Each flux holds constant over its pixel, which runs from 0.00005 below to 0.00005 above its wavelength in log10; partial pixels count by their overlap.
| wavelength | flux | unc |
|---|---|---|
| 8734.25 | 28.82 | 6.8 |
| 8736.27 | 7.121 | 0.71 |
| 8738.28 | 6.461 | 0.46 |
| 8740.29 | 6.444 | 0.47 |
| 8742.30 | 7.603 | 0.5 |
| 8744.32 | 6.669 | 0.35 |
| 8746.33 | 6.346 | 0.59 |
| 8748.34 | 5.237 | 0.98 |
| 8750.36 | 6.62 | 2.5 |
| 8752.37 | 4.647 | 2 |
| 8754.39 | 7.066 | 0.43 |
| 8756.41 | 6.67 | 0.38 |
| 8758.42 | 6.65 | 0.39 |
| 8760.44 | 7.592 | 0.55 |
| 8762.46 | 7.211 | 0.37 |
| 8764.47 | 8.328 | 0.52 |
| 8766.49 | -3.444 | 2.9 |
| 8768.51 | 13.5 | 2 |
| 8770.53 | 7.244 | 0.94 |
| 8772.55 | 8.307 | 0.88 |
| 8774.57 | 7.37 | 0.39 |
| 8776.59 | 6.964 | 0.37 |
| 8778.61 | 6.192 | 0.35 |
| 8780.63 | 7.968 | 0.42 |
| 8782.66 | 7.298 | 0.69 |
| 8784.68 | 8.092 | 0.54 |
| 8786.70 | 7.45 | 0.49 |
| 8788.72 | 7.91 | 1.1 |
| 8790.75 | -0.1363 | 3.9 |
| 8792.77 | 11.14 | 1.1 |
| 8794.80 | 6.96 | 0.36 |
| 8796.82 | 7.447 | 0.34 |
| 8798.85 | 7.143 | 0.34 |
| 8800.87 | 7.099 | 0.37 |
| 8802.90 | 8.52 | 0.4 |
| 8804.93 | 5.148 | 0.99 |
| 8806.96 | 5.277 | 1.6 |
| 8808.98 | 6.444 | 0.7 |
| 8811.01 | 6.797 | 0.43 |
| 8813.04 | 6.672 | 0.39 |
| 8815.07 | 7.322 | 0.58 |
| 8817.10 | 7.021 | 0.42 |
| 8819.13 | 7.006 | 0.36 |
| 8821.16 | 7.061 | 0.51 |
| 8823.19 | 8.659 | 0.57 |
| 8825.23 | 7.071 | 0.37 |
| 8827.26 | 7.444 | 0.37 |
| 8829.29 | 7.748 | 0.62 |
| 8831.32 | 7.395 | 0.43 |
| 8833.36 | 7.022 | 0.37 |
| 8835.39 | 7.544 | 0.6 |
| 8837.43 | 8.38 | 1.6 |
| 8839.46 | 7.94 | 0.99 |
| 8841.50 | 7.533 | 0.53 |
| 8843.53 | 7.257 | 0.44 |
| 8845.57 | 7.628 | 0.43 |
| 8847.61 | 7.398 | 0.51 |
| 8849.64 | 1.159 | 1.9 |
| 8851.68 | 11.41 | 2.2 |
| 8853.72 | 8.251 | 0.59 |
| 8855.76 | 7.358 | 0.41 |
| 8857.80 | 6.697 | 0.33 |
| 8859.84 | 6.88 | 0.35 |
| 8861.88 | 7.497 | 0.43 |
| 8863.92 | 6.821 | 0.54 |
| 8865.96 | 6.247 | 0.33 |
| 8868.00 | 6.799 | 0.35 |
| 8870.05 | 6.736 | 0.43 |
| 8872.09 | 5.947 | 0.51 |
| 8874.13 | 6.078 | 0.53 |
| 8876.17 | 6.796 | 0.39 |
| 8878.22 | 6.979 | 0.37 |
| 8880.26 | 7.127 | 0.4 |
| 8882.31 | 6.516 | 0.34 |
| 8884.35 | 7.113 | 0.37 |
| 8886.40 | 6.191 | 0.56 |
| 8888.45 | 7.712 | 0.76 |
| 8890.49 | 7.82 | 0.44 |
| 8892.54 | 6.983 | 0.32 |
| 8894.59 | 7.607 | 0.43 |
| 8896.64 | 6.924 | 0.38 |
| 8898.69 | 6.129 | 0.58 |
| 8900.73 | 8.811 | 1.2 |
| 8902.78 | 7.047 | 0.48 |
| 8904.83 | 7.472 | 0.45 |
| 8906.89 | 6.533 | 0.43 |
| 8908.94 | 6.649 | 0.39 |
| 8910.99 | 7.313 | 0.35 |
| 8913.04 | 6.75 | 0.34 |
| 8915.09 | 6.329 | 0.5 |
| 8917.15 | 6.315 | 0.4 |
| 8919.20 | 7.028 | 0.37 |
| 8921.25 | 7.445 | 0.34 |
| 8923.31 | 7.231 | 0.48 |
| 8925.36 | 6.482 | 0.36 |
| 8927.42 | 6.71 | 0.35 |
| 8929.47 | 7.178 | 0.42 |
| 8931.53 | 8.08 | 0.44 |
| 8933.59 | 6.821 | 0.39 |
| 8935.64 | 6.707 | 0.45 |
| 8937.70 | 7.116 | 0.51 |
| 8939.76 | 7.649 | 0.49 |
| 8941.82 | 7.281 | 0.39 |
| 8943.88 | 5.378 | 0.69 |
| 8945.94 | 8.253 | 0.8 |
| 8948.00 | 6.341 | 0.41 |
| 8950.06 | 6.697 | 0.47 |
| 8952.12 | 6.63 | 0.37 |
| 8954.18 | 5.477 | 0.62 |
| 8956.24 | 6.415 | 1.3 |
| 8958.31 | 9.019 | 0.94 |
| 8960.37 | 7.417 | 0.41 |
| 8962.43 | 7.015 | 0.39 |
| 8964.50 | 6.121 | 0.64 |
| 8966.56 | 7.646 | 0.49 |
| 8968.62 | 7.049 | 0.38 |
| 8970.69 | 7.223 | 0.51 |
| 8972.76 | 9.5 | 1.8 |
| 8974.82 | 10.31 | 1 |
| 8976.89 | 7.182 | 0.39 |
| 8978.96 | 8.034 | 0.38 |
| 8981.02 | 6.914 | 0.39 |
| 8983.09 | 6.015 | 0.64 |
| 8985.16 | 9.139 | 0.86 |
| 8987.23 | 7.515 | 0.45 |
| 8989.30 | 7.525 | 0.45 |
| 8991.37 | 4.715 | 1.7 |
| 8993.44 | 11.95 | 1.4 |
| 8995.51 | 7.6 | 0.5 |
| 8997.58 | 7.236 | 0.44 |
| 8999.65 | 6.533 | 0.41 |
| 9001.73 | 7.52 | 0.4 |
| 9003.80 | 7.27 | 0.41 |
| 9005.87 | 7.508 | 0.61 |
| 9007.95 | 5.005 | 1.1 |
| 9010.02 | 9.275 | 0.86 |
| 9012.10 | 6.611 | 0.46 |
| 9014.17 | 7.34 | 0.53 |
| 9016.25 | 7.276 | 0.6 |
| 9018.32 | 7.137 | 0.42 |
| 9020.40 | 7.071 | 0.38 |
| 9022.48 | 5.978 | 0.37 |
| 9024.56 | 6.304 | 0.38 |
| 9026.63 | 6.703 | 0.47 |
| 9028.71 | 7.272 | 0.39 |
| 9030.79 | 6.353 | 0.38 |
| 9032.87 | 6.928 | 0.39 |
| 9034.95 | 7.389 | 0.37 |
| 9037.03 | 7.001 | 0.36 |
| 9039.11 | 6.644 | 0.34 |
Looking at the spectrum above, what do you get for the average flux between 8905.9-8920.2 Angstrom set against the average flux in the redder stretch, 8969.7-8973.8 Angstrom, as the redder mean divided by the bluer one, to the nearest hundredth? 1.25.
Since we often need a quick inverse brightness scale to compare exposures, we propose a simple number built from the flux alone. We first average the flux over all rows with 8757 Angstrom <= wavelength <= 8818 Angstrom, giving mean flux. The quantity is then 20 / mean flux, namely 2.89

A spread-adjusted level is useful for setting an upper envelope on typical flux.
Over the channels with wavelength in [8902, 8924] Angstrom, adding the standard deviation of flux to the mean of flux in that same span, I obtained 7.3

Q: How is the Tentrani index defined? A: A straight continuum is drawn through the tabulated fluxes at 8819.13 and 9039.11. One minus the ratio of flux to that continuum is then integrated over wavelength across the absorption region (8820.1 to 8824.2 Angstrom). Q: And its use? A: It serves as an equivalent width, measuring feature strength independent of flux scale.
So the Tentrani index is -0.5 Angstrom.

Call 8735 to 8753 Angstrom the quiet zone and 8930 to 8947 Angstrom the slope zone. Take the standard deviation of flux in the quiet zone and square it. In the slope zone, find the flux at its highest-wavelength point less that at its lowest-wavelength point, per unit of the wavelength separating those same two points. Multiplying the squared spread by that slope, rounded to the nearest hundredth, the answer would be 0.01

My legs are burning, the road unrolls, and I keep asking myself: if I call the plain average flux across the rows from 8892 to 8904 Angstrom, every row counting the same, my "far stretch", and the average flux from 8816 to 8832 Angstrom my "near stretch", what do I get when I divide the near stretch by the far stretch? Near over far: 1.02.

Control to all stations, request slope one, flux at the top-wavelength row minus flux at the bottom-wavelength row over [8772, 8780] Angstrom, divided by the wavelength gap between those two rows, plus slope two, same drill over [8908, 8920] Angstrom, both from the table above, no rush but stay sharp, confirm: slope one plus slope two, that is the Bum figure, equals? -0.31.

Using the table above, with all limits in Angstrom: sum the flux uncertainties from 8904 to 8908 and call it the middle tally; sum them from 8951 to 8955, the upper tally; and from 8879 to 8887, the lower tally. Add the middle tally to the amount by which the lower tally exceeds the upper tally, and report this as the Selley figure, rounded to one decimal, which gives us 1.6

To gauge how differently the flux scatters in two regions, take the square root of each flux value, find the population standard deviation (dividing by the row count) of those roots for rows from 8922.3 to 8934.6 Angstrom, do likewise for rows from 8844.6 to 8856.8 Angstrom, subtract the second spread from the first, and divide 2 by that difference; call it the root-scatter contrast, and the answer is -3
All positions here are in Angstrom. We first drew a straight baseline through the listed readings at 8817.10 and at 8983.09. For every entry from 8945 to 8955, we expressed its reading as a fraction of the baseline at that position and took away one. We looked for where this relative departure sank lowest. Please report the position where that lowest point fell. 8954.18 Angstrom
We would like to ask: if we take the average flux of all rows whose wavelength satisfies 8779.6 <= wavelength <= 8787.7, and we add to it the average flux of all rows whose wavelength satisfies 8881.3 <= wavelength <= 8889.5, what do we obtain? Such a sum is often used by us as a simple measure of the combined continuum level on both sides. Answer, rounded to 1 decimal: 14.6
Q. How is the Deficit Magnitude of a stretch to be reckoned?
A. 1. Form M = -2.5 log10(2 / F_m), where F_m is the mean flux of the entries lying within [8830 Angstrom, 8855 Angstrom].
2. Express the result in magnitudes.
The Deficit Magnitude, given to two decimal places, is 1.42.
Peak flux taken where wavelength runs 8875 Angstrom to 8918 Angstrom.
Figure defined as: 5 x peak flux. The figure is 44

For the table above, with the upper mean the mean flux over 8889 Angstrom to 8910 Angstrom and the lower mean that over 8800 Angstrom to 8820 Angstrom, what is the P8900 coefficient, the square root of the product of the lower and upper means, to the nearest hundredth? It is 6.96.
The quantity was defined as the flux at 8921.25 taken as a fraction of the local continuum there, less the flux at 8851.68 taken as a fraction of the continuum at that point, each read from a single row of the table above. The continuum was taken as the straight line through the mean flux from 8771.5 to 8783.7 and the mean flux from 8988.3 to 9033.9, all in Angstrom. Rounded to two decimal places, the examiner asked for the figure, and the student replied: -0.54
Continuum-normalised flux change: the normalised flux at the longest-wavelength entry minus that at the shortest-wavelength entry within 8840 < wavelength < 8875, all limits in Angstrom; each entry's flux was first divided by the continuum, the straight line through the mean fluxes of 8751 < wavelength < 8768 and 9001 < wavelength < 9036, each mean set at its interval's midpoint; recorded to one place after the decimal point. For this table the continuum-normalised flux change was -0.3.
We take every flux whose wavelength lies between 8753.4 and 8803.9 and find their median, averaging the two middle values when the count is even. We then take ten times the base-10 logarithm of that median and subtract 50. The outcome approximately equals -41.4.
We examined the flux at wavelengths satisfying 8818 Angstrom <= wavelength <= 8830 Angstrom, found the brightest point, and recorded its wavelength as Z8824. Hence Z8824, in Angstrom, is 8823.19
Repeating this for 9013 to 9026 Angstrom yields 9014.17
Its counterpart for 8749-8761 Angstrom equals 8760.44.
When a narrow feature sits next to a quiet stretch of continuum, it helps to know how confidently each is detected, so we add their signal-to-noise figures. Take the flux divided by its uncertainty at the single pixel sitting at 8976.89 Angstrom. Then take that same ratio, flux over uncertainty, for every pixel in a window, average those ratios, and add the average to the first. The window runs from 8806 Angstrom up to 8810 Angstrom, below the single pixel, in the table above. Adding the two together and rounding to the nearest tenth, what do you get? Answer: 24.7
